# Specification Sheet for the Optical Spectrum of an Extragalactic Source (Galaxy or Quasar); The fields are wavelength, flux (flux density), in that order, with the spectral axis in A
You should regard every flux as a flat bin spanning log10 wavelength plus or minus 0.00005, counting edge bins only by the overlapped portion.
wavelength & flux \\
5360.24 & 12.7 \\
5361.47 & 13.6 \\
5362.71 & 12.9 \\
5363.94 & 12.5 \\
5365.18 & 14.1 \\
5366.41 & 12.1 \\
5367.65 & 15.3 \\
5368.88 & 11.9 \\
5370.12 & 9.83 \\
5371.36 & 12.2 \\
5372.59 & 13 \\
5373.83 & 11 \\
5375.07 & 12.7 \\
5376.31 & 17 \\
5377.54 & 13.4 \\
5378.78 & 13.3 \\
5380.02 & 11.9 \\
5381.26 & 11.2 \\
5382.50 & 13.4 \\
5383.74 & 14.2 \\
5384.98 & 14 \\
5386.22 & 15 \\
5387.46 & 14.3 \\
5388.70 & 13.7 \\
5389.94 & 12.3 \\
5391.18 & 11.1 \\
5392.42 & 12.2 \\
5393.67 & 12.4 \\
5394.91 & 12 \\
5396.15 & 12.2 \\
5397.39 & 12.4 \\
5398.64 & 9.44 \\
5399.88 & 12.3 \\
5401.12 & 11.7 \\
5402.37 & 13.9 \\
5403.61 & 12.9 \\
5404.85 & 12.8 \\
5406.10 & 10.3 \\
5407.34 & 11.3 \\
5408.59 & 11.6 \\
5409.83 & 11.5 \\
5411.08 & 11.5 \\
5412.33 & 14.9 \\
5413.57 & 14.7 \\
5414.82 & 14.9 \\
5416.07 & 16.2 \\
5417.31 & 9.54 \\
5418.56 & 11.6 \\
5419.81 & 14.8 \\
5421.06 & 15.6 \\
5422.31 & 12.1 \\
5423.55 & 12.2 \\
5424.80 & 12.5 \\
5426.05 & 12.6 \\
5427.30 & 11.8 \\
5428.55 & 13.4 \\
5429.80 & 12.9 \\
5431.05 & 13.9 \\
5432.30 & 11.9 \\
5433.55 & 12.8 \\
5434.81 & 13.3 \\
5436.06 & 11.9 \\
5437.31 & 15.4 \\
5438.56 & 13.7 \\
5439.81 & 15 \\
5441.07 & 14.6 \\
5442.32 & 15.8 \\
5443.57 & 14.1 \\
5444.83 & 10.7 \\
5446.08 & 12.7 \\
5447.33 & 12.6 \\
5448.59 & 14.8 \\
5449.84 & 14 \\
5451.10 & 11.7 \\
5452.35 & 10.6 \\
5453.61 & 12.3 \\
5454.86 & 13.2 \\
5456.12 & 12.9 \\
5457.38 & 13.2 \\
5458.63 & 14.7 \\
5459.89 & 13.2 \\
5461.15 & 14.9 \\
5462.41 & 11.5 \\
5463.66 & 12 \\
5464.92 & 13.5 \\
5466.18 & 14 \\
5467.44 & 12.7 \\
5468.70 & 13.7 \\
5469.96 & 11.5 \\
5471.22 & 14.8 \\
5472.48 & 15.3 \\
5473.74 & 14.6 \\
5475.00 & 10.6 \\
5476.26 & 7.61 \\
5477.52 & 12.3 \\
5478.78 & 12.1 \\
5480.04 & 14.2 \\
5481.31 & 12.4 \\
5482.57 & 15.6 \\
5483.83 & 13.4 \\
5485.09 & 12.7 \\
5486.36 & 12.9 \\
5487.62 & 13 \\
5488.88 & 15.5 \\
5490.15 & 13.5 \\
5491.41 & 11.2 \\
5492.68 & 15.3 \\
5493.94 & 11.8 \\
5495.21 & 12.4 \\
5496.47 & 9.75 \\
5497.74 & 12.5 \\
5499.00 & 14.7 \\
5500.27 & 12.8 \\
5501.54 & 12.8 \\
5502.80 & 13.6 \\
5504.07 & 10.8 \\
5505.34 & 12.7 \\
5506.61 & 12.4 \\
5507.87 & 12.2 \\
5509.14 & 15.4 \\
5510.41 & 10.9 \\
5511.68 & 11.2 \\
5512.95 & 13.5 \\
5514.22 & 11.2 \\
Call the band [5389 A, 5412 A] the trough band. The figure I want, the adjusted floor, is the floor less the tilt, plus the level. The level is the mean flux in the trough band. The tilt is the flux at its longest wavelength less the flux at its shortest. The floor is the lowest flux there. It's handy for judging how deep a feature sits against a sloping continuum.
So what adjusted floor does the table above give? 22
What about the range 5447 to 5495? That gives 21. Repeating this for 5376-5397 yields 29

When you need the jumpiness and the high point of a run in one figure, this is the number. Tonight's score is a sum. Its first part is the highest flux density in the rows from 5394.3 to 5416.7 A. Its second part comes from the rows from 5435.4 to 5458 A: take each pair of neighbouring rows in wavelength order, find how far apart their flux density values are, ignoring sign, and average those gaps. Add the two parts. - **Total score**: 17.7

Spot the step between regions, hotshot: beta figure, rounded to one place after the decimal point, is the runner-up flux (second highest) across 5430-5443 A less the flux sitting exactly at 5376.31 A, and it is -1.6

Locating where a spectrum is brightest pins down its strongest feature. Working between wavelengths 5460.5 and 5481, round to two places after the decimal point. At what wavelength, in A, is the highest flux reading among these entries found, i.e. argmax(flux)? 5472.48 A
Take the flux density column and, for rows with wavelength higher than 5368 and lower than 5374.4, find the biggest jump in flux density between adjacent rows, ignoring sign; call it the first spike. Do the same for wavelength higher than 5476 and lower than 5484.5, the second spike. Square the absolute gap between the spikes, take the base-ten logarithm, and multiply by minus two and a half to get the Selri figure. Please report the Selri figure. -1.8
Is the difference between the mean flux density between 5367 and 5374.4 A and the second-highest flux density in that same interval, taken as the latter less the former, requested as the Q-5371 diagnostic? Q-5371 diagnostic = 0.79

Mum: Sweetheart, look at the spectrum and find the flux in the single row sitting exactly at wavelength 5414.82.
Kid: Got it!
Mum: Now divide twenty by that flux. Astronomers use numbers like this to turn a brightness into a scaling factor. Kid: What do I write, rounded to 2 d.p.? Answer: 1.34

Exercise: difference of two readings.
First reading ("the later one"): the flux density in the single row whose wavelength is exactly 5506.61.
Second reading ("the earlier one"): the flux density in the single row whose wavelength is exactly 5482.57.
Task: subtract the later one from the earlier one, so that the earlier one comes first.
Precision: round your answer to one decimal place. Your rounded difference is 3.2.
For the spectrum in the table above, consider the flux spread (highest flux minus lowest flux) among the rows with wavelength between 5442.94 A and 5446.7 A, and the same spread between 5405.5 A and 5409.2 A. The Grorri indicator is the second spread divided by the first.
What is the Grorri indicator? 0.4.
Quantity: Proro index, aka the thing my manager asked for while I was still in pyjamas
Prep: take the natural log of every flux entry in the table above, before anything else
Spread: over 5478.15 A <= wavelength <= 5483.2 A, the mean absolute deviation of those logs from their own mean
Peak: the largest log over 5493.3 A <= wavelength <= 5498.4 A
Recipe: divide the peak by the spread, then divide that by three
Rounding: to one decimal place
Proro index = 8.6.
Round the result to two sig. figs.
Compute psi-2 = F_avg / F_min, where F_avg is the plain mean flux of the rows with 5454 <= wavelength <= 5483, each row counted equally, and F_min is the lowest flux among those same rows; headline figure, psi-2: 1.7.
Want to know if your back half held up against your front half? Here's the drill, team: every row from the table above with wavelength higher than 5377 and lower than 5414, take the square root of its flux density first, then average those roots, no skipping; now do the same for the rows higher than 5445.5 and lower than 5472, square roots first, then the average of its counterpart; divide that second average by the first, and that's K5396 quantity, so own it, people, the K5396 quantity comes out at 1.02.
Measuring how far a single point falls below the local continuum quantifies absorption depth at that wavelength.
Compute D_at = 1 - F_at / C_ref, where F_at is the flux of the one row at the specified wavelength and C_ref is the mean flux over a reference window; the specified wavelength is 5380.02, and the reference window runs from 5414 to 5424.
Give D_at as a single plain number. 0.11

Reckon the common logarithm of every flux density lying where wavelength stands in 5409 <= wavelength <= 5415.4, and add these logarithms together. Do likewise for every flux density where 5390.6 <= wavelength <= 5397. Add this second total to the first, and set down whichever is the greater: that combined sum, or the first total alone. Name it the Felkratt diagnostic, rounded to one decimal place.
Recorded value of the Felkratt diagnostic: 11.0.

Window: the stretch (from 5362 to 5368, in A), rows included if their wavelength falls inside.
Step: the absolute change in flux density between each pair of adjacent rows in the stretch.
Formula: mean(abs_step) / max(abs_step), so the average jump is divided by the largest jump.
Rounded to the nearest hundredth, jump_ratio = 0.56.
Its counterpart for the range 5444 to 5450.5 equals 0.58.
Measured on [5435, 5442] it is 0.49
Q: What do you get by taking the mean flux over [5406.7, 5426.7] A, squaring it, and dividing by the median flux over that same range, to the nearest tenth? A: 13.6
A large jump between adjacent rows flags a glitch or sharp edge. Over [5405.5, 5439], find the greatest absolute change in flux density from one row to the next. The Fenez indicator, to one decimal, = 6.7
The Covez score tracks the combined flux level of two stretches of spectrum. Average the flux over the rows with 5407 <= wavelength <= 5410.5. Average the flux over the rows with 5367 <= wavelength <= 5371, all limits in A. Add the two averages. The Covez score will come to 23.8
